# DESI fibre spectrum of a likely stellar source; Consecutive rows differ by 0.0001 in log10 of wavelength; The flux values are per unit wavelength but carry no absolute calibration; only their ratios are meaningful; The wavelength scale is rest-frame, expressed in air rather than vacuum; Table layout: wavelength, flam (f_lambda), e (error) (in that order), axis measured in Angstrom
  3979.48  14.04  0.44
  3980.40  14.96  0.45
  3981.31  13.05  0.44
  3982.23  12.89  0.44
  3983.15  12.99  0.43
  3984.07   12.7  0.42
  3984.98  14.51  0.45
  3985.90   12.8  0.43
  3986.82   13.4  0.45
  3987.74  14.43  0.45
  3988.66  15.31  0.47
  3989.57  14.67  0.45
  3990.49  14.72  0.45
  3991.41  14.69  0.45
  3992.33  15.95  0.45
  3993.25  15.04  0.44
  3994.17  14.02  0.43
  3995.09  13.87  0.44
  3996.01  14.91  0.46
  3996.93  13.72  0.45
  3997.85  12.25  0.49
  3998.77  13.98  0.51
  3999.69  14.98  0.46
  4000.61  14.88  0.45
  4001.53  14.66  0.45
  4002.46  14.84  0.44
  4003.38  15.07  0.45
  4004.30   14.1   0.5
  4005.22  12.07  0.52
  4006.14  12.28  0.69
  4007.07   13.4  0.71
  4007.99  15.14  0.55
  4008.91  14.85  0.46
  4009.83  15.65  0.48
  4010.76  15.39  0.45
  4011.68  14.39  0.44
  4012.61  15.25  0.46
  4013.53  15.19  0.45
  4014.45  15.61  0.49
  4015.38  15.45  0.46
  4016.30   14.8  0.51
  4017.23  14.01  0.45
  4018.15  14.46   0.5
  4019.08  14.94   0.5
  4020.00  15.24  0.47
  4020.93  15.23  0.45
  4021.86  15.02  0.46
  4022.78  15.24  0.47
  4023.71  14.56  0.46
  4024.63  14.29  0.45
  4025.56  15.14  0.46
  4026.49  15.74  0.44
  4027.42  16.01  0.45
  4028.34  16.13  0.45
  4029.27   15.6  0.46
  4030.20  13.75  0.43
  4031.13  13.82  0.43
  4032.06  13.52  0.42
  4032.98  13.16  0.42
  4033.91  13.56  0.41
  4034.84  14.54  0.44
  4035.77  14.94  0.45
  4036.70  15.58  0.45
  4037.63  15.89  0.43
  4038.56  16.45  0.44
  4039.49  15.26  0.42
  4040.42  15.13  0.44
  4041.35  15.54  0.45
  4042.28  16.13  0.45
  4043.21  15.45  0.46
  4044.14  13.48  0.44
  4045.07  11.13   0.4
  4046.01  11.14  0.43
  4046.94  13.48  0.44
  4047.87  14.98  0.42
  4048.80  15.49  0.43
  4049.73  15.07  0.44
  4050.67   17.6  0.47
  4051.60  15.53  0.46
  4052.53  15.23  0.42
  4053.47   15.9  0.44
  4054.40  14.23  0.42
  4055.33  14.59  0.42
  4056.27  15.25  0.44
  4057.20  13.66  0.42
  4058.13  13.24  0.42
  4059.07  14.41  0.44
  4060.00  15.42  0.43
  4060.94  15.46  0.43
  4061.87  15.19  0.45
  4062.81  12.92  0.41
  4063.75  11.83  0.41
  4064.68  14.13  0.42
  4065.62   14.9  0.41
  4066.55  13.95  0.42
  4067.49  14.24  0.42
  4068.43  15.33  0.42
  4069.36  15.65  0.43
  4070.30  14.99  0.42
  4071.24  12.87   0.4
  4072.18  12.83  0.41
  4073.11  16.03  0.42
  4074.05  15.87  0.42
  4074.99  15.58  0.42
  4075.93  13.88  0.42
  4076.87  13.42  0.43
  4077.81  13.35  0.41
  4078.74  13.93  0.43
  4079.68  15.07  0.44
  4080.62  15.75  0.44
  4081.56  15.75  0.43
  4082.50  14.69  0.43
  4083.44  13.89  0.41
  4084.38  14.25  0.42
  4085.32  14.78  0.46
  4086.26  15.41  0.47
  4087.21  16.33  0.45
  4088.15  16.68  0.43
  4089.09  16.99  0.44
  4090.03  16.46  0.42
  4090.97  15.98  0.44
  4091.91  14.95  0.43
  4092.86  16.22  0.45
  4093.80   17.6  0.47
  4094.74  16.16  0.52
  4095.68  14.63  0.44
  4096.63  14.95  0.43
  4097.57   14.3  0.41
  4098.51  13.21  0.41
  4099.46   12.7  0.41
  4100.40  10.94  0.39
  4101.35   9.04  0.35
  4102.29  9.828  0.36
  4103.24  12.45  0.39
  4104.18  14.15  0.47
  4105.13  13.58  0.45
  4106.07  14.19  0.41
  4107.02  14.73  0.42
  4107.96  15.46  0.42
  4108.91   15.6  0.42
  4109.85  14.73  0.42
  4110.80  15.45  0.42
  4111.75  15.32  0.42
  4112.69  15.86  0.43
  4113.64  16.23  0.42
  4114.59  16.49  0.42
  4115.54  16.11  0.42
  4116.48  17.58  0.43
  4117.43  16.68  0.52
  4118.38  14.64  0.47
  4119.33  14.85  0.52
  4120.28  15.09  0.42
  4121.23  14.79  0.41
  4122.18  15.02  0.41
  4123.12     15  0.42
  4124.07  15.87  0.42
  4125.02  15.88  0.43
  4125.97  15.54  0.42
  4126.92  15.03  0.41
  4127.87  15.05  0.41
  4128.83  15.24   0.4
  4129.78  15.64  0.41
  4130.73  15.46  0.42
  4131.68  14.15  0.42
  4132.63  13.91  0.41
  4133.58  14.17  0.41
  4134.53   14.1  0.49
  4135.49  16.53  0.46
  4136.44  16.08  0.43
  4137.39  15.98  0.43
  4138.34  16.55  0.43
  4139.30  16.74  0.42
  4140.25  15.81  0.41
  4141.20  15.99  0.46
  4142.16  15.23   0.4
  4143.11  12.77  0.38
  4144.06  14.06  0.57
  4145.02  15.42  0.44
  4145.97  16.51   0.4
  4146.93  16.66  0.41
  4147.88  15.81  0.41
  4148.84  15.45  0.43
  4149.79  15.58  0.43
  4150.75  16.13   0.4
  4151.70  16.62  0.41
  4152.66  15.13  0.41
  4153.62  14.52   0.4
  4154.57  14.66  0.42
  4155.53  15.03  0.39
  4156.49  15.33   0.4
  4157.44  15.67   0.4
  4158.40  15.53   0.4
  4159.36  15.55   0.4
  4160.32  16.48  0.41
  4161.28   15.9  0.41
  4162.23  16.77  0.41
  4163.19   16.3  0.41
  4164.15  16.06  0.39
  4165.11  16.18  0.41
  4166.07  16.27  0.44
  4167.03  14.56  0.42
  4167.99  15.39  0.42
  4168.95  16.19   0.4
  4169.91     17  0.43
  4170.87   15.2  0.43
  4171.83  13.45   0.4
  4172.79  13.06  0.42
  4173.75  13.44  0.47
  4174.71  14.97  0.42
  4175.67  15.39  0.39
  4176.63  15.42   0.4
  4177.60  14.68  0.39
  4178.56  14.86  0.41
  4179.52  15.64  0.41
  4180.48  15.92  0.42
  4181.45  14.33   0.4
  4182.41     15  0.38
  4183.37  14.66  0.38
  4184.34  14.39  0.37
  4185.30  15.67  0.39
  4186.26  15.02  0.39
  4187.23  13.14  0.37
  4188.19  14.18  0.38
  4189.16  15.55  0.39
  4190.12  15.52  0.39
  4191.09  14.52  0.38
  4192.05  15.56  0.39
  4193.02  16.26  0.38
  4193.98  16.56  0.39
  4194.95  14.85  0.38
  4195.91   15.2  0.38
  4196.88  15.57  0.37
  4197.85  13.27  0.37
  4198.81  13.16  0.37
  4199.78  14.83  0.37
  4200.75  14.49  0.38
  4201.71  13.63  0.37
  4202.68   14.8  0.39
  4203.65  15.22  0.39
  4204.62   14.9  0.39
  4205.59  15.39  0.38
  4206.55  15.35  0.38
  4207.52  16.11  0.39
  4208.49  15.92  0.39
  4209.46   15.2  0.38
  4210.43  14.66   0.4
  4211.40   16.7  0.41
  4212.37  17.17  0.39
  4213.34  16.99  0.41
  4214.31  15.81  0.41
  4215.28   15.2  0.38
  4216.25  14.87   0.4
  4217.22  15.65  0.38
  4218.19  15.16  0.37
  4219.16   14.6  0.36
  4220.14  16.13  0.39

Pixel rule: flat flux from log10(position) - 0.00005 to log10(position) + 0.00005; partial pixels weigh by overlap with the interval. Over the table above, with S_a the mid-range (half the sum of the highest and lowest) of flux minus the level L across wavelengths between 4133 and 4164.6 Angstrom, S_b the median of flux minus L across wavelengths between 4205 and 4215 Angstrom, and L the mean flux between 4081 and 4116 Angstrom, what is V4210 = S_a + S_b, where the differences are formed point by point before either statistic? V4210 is 1.1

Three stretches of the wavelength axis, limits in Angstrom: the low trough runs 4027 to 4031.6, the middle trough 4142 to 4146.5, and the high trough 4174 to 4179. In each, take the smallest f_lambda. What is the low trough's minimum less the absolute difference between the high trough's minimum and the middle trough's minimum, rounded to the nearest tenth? 11.8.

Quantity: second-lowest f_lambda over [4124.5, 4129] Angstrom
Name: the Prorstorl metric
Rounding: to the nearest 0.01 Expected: 15.05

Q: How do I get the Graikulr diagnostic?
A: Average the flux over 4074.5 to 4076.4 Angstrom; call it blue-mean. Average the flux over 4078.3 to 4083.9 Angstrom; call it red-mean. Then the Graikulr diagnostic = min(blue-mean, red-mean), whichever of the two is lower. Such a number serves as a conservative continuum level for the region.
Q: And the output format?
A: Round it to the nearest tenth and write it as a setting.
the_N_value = 14.7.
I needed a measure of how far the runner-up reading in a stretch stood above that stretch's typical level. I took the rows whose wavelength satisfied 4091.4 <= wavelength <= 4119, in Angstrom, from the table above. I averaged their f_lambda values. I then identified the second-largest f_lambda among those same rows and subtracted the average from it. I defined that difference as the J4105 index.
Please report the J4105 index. 3.0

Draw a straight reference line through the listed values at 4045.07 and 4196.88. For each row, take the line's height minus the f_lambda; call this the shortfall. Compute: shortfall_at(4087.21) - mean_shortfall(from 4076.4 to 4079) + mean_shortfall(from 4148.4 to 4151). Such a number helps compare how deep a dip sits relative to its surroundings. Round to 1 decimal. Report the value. -4.0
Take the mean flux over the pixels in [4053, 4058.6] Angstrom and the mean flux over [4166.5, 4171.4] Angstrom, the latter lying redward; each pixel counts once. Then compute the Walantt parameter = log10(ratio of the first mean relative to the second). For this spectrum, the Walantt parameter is -0.034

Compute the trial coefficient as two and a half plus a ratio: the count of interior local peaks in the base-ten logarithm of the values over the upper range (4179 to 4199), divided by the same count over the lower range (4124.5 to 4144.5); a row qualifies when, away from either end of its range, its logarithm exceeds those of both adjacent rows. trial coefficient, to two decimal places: 3.70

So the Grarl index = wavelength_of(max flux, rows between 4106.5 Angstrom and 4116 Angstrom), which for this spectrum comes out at 4114.59 Angstrom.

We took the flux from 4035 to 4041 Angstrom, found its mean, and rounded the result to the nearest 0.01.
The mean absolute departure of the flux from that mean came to 0.43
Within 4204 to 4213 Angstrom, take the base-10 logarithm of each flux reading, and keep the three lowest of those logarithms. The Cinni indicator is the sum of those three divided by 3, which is 1.17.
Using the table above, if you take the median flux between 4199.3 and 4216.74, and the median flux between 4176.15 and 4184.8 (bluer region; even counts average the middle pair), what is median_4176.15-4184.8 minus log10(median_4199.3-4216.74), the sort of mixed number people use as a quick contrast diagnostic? 13.7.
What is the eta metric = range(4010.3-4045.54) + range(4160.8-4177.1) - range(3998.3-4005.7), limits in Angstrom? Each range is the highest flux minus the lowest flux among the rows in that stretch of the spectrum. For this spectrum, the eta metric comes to 6.3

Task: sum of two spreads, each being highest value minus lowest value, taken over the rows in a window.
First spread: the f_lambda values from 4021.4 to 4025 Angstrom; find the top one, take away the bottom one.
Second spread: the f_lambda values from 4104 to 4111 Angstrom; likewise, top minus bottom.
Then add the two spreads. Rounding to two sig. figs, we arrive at 3.0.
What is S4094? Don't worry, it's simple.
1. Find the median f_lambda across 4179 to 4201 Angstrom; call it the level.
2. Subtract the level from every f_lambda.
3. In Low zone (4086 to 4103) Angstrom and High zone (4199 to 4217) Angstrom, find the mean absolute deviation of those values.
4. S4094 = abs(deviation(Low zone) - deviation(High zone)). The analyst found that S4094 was 1.2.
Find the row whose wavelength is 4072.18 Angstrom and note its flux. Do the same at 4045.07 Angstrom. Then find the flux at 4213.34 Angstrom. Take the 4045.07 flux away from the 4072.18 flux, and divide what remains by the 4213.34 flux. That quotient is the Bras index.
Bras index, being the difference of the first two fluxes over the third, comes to 0.10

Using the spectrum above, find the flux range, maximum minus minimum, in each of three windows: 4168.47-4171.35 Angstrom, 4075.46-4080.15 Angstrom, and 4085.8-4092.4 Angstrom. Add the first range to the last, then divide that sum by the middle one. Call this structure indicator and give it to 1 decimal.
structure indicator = 2.2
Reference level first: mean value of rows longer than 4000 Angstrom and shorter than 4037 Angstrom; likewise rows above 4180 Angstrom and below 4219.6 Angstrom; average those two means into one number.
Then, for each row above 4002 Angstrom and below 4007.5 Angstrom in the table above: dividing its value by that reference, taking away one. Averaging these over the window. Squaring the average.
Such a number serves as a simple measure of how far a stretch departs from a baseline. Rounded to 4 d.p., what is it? 0.0075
